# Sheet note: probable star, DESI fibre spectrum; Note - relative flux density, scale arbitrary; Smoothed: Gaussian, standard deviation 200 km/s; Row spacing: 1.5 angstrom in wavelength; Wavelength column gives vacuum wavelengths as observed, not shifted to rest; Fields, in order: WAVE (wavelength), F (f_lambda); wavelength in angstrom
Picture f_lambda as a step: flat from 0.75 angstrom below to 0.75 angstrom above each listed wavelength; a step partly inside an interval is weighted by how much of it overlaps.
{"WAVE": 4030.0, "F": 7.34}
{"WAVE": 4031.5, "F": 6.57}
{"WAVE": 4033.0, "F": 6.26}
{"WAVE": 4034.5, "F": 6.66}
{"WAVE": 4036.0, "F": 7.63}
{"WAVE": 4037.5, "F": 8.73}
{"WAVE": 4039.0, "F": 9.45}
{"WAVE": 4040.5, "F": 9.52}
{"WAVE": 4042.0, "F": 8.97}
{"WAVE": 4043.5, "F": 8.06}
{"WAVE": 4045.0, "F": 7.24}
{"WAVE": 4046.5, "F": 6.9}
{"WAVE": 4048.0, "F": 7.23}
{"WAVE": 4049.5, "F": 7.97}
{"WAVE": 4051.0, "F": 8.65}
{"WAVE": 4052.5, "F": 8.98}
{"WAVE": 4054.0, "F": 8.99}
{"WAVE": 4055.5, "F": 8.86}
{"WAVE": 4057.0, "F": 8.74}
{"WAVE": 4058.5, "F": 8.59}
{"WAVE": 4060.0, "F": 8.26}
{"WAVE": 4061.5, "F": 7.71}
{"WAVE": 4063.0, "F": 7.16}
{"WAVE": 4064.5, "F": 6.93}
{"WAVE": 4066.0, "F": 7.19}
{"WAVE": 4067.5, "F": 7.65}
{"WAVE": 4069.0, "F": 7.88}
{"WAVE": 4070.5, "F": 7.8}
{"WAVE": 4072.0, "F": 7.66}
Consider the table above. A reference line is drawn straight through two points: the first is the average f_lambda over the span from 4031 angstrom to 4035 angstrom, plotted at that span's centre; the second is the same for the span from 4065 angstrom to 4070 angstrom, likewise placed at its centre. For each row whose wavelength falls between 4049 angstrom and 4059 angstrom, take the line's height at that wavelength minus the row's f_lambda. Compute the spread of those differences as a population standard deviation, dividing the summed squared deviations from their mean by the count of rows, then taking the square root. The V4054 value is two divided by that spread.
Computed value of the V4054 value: 6.7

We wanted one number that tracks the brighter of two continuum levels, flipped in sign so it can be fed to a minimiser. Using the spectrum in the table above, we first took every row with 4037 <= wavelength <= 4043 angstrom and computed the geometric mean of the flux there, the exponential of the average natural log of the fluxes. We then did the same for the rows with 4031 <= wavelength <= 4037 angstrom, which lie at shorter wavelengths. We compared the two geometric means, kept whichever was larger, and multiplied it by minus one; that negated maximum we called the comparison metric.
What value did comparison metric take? -9.2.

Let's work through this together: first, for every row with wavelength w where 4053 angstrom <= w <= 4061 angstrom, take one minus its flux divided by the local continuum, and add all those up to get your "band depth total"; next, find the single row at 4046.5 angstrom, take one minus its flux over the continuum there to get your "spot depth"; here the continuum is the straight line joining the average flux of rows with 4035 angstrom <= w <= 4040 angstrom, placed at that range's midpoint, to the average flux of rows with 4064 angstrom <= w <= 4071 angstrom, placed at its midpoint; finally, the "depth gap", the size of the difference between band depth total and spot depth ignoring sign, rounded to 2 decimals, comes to 0.68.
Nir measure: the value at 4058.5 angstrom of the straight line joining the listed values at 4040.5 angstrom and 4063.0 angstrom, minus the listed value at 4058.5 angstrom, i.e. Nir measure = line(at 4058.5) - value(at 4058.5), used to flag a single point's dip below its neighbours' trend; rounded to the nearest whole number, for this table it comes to -1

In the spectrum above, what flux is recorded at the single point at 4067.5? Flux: 7.65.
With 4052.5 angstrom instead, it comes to 8.98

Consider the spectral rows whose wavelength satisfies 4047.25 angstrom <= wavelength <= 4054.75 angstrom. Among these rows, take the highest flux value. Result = 8.99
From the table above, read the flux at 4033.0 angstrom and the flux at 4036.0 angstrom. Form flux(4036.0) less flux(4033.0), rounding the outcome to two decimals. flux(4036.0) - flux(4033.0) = 1.37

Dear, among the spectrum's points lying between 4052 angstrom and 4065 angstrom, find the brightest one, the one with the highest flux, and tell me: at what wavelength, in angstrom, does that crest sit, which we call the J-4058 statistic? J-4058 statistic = 4054.0 angstrom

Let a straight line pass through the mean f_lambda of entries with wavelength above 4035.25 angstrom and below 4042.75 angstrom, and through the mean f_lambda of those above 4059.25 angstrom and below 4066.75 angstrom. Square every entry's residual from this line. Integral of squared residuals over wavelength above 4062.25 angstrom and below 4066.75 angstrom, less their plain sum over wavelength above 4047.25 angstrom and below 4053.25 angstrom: -1.9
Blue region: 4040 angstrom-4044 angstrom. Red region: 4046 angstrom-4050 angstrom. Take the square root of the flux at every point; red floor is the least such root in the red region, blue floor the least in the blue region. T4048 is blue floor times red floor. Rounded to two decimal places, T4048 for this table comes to 7.46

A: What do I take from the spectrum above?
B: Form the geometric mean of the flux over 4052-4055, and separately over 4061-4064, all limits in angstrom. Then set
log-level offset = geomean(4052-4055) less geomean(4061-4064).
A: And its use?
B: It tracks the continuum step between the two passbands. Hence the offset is 1.6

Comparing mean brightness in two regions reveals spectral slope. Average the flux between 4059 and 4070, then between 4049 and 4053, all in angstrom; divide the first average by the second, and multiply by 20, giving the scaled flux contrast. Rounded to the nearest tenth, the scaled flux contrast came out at 17.7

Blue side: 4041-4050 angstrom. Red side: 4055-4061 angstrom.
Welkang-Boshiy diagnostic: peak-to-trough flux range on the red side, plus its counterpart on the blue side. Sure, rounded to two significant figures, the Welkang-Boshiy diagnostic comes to 2.7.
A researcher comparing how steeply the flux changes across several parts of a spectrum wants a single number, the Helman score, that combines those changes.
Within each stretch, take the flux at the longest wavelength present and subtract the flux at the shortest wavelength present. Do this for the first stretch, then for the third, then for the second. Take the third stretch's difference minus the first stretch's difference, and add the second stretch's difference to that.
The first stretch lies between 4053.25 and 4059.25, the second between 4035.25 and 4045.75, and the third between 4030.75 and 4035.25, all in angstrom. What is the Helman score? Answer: 0.1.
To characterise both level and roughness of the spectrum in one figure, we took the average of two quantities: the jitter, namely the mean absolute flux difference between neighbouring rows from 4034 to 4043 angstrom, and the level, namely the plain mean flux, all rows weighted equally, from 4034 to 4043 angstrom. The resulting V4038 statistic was 4.6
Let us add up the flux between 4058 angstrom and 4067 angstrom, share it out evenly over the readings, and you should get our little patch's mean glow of 7.6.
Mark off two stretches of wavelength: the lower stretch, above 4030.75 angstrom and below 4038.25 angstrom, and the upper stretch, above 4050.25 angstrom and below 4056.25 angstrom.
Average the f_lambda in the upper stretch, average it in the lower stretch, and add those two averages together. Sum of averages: 16.0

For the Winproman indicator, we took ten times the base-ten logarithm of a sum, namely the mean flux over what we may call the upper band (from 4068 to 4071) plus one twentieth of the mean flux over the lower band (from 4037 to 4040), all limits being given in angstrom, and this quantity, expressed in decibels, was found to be 9.2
